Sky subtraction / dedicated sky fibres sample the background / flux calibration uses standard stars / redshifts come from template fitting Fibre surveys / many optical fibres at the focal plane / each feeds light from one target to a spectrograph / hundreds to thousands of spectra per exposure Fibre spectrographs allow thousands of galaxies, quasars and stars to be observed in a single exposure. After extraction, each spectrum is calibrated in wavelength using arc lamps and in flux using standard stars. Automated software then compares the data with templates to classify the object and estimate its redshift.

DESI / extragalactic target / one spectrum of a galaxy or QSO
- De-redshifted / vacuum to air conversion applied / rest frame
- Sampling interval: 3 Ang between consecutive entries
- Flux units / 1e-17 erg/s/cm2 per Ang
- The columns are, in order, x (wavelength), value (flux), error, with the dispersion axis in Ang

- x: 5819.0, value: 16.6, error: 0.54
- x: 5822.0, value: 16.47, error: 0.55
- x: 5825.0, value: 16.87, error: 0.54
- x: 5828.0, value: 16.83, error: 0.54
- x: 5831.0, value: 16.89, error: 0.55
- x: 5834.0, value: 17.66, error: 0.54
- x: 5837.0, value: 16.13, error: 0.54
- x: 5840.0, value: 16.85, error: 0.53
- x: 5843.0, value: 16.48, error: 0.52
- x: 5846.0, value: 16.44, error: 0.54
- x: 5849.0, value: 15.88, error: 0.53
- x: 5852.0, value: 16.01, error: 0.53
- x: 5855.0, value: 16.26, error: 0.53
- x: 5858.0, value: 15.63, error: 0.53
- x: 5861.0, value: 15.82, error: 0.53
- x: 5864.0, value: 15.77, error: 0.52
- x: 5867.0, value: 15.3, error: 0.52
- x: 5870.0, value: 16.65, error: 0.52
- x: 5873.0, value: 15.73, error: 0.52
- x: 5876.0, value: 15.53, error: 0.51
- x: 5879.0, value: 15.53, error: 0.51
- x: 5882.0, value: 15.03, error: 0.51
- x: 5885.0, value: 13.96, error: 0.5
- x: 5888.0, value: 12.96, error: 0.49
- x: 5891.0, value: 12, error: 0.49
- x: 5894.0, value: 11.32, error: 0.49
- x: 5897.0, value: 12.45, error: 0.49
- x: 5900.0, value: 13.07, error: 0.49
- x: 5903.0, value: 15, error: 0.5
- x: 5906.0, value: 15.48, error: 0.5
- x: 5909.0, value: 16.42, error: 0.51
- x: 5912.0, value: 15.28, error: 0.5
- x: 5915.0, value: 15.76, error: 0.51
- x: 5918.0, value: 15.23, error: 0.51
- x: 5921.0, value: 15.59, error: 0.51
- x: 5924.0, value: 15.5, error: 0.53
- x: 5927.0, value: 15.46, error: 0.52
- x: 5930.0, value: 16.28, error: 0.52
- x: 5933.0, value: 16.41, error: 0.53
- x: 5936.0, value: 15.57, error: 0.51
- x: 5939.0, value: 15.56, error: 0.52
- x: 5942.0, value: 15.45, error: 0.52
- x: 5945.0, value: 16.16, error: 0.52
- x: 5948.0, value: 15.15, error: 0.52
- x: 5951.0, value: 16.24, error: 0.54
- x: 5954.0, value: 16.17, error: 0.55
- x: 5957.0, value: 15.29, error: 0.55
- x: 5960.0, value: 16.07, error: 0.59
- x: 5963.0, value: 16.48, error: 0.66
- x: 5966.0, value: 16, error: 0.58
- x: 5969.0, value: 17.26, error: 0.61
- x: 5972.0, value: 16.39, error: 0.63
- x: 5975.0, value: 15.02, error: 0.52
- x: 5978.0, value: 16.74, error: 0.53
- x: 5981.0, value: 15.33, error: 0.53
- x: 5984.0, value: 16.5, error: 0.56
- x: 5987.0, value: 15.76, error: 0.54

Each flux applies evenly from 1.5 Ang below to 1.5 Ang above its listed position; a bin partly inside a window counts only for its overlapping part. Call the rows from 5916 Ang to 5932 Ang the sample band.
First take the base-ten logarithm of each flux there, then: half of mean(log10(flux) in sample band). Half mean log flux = 0.597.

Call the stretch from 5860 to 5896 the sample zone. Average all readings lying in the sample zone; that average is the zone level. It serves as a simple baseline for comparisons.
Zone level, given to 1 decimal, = 14.6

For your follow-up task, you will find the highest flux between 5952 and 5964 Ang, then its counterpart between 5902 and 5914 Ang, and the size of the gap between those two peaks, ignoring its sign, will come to 0.1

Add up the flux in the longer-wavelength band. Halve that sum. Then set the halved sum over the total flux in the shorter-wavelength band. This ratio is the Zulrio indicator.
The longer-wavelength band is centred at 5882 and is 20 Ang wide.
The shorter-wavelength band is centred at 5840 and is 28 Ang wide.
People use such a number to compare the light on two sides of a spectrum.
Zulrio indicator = 0.3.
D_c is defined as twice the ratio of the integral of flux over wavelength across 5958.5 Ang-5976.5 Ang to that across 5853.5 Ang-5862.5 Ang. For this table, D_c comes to 4.1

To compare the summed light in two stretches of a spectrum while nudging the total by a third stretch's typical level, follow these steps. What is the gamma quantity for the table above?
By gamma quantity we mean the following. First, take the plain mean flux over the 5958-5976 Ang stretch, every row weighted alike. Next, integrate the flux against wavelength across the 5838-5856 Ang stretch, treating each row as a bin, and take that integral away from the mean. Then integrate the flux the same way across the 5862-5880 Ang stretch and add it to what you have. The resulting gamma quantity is 6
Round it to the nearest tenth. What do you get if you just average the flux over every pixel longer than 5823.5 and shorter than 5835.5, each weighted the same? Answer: 17.1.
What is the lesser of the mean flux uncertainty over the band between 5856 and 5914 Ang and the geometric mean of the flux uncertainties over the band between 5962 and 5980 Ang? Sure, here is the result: 0.507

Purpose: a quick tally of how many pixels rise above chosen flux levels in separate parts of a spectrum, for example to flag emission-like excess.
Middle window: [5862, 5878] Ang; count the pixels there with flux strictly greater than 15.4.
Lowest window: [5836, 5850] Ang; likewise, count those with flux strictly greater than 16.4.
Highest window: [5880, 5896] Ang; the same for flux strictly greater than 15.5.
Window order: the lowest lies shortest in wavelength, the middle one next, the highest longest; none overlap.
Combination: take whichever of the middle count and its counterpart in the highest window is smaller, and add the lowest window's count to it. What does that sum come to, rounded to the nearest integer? 3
